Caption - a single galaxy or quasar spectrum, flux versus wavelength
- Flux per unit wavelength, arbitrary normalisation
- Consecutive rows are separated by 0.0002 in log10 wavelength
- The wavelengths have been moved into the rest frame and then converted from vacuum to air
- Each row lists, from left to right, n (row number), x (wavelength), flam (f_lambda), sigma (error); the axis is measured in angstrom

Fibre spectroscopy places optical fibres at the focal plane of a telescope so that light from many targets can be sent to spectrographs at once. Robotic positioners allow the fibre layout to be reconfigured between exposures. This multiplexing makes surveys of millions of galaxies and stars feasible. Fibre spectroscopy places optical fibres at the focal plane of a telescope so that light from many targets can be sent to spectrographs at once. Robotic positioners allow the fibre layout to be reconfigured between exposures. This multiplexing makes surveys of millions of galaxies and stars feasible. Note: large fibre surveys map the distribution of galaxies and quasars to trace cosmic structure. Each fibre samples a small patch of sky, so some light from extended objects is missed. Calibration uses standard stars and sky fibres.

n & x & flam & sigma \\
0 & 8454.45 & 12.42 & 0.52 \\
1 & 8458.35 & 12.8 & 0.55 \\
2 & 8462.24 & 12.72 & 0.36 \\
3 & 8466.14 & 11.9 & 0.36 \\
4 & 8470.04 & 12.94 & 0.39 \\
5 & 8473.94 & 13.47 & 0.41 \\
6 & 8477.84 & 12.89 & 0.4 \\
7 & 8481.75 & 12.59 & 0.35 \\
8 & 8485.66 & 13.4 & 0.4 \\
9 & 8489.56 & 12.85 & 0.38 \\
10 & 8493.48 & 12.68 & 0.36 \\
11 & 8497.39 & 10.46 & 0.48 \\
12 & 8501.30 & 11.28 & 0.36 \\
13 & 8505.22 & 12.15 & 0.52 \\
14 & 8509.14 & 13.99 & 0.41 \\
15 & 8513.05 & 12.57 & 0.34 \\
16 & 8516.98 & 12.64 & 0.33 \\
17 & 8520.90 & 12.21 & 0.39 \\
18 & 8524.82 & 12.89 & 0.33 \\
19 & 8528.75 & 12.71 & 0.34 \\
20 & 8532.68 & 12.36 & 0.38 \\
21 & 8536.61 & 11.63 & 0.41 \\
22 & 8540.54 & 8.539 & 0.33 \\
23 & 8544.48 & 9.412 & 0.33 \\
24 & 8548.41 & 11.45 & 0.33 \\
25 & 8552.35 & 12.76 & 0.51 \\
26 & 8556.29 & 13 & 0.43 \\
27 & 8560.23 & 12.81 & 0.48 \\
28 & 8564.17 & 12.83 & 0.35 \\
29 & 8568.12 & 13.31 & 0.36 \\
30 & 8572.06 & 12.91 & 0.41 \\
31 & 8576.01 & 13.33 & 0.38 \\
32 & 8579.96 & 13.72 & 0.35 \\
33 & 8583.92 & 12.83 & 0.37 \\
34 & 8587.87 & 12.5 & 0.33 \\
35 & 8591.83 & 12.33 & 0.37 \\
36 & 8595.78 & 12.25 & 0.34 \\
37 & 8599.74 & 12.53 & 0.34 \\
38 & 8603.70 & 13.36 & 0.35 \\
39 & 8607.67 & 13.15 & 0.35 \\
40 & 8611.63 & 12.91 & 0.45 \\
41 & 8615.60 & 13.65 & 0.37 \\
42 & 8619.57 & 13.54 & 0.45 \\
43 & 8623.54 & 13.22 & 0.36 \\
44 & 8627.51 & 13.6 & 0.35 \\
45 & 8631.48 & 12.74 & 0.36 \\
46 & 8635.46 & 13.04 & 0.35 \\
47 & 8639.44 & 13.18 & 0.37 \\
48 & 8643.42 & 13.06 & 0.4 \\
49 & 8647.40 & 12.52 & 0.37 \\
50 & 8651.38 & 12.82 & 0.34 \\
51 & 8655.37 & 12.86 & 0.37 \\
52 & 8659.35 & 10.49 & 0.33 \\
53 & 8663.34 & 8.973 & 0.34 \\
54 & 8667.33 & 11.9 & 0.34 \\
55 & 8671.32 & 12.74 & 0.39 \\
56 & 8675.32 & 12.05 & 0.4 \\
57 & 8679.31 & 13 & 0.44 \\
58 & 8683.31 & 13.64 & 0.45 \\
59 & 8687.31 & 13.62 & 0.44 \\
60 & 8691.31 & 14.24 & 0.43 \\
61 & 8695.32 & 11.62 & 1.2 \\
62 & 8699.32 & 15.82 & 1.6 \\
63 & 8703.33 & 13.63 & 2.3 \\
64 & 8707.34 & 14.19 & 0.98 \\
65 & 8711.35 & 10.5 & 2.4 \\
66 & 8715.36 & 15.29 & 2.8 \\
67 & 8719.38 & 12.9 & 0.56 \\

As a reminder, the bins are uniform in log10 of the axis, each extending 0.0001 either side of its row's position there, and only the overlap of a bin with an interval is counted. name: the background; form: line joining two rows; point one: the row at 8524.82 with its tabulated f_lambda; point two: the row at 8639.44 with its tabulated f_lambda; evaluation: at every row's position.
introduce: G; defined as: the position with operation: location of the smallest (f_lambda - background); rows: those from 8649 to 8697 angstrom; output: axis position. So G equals 8663.34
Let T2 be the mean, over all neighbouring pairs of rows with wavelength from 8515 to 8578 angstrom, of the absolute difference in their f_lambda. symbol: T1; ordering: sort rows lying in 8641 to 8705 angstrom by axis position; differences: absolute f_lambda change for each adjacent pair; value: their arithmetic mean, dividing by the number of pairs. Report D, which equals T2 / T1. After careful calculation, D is 0.6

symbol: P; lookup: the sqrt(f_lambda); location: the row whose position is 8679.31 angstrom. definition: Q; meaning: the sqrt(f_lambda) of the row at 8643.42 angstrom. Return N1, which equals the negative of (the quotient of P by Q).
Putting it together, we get -1.00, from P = 3.61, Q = 3.61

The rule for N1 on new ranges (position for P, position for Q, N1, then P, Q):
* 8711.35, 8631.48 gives -0.91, 3.24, 3.57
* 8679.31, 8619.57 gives -0.98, 3.61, 3.68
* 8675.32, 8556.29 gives -0.96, 3.47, 3.61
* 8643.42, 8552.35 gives -1.01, 3.61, 3.57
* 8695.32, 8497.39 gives -1.05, 3.41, 3.23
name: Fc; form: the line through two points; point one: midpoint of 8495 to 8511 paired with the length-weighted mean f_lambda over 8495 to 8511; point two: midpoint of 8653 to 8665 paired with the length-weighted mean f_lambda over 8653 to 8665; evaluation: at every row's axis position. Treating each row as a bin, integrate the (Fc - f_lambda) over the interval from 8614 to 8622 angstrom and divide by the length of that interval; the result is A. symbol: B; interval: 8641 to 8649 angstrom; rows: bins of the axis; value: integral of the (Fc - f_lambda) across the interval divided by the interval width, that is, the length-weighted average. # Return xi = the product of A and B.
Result 4.4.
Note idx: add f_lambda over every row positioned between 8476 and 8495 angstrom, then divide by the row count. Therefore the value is 12.9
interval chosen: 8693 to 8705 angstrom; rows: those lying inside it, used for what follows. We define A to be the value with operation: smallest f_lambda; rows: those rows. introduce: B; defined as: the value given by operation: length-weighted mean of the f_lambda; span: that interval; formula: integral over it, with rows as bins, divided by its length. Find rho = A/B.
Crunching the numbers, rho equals 0.85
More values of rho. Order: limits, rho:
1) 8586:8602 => 0.99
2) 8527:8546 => 0.78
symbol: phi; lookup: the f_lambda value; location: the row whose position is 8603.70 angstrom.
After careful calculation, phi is 13.36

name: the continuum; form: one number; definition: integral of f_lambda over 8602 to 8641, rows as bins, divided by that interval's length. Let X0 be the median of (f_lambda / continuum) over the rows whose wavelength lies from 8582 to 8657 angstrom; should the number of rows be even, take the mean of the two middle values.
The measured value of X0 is 0.975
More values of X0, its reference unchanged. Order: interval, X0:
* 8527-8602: 0.960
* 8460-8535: 0.958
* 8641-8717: 0.972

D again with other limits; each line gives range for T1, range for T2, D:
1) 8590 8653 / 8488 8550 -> 2.9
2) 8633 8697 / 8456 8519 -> 0.8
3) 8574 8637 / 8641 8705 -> 3.3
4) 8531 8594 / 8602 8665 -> 0.7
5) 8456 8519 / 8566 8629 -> 0.5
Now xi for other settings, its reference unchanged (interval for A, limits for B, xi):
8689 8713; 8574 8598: 4.0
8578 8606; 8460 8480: 0.8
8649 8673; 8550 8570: 1.0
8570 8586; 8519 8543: -0.2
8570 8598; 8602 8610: 2.8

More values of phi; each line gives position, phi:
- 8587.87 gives 12.5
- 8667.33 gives 11.9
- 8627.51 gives 13.6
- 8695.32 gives 11.62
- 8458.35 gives 12.8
